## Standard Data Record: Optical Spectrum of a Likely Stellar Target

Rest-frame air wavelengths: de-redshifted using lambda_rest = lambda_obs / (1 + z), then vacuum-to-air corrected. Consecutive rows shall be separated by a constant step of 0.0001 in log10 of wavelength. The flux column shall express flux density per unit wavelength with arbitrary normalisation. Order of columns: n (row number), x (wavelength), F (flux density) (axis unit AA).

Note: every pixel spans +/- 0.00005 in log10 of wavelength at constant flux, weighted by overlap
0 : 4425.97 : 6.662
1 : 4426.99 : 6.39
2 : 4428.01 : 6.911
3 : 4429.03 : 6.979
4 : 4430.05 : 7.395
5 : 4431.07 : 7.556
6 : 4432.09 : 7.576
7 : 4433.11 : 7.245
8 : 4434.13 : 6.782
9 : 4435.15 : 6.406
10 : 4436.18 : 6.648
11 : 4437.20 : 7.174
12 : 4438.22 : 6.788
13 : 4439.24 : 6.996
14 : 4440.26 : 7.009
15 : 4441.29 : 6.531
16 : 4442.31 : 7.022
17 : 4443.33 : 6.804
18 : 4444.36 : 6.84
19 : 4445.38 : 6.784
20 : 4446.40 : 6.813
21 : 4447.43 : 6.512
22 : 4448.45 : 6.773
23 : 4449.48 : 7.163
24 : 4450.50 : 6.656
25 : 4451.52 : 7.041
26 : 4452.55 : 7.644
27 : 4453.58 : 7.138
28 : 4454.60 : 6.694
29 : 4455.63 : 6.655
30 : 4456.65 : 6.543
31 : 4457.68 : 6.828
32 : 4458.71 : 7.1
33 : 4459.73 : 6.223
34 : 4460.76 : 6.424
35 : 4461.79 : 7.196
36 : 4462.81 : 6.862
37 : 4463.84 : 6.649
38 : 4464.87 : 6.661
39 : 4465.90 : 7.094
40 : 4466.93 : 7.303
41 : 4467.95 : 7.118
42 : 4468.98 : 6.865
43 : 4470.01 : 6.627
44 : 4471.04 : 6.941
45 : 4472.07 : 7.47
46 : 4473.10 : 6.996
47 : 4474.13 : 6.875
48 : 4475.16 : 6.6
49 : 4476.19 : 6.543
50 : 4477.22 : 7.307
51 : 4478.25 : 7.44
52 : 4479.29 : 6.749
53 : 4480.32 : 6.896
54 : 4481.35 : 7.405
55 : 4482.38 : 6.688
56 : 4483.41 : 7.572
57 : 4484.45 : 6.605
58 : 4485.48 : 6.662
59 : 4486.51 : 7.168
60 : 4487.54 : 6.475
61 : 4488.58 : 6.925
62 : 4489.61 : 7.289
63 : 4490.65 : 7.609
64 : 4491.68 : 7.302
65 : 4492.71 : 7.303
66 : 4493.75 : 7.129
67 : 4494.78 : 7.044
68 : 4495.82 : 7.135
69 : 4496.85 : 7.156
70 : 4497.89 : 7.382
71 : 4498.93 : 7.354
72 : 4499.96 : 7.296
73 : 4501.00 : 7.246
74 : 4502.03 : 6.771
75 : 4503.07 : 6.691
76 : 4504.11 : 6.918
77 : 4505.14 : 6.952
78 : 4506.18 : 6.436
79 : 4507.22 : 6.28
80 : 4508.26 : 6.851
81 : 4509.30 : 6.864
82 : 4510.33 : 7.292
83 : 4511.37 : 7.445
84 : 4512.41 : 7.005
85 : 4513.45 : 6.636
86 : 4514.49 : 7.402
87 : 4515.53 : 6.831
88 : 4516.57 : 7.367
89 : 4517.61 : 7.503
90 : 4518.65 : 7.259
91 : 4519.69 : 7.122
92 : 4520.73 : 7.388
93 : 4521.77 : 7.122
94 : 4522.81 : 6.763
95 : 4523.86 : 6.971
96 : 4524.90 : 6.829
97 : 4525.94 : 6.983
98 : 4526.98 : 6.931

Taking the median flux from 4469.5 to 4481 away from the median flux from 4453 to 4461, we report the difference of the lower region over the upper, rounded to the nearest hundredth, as -0.22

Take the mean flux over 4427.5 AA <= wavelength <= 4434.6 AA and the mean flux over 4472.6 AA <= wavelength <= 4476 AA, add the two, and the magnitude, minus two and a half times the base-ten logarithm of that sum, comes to -2.87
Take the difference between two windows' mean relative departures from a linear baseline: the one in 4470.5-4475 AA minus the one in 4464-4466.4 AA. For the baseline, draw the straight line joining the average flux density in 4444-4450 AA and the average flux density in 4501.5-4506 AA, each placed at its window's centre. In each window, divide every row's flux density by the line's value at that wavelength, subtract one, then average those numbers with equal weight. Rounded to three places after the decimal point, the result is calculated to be 0.028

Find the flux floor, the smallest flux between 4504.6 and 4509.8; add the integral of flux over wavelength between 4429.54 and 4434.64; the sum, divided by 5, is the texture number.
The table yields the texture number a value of 8.72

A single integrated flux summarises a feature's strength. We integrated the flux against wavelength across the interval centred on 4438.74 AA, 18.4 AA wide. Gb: 128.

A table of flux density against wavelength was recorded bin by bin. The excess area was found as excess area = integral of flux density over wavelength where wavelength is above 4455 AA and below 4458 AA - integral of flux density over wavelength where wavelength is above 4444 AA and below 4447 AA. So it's -0.4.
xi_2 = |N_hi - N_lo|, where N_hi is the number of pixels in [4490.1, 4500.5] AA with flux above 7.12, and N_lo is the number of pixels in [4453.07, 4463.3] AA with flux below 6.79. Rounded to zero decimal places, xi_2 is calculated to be 4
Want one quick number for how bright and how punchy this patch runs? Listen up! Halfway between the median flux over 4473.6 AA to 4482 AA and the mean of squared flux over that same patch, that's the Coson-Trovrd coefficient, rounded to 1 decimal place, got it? 27.8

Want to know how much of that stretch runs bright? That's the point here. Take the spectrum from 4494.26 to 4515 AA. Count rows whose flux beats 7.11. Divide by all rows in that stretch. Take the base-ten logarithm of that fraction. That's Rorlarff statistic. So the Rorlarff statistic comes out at -0.35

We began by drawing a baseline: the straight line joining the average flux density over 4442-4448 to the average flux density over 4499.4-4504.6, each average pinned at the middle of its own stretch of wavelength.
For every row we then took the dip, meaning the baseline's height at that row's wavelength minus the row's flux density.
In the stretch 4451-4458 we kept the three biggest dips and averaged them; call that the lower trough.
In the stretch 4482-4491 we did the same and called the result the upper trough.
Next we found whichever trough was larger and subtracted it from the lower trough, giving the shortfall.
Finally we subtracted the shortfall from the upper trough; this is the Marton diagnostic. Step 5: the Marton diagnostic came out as 0.5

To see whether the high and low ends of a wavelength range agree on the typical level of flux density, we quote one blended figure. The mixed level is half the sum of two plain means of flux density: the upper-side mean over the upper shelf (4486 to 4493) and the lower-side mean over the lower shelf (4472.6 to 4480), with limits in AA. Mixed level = 7.04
